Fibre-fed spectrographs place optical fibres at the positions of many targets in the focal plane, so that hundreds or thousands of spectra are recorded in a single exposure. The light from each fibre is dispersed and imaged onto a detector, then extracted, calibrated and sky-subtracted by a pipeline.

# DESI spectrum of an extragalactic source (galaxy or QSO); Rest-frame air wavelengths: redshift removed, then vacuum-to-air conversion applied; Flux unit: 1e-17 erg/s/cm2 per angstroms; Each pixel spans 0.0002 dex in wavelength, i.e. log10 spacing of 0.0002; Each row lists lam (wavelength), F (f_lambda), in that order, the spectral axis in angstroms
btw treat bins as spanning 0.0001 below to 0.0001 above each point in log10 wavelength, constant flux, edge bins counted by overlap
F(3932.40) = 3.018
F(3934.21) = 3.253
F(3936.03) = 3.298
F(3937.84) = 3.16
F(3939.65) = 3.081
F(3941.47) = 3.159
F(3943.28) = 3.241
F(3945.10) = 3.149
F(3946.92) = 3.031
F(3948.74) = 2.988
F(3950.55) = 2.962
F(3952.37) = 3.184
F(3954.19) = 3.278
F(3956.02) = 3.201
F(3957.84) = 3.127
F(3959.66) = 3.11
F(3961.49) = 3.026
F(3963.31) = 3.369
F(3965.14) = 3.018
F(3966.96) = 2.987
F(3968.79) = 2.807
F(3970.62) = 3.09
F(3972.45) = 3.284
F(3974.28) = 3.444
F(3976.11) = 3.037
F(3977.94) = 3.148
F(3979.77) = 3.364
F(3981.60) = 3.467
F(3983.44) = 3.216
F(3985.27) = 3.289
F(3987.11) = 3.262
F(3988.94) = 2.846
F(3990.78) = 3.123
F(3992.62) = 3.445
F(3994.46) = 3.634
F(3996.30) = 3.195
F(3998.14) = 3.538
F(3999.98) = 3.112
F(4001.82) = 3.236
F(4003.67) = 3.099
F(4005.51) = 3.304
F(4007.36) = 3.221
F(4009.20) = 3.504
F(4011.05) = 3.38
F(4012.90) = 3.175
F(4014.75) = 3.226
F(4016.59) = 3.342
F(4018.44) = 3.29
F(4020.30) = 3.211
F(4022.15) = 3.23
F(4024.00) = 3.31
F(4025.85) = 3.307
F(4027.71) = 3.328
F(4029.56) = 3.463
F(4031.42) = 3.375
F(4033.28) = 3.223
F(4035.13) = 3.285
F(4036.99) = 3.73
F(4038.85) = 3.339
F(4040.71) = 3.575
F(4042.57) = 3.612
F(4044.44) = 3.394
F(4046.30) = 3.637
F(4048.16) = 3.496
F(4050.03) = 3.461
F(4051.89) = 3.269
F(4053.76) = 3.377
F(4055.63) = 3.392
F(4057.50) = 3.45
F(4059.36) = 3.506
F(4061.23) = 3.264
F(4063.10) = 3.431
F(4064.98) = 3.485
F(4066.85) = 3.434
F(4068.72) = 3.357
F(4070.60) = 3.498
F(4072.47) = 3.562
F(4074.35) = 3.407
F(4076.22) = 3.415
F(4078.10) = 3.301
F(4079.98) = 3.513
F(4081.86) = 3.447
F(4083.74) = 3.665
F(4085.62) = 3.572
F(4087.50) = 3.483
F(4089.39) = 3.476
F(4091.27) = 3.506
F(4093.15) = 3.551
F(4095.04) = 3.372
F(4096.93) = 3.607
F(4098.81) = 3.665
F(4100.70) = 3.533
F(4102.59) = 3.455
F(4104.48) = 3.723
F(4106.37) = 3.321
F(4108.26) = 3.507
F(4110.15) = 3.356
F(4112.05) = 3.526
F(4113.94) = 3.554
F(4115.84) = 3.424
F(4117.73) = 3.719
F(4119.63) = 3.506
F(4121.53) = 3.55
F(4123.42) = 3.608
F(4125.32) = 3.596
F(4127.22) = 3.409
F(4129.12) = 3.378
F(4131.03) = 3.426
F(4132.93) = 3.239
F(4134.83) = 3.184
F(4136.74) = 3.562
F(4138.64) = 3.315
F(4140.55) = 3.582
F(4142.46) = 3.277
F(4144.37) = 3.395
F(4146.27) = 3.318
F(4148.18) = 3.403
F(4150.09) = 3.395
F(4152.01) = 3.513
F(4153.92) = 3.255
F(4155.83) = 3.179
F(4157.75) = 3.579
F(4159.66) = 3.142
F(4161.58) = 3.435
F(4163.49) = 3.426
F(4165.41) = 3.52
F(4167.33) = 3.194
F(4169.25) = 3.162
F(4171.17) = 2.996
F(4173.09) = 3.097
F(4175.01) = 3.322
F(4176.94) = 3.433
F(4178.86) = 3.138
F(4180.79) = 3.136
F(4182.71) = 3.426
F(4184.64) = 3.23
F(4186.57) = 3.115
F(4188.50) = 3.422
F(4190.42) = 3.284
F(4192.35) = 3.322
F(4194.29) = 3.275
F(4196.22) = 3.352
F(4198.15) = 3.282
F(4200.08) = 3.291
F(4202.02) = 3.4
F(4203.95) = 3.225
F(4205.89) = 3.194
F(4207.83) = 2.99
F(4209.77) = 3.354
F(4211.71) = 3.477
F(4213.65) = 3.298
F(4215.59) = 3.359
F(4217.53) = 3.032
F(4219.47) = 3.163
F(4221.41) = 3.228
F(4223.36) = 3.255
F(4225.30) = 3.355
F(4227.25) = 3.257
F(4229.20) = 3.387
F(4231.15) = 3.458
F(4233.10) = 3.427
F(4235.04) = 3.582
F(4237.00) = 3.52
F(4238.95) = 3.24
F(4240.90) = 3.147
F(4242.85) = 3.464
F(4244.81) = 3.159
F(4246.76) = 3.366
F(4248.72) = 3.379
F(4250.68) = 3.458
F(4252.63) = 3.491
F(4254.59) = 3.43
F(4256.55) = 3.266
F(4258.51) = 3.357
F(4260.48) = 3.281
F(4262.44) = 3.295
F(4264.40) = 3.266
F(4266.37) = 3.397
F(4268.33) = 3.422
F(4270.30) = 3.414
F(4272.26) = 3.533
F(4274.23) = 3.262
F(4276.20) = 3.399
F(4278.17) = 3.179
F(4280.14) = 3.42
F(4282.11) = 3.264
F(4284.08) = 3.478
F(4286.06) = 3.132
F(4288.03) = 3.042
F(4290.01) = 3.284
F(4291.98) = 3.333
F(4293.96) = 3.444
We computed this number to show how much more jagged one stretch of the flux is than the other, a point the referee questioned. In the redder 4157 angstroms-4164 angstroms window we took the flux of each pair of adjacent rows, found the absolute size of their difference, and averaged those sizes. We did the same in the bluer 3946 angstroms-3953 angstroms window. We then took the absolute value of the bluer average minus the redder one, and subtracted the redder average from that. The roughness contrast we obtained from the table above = -0.10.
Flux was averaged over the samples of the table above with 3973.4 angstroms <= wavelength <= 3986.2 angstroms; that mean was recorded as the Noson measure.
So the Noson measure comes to 3.28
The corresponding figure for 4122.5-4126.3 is 3.60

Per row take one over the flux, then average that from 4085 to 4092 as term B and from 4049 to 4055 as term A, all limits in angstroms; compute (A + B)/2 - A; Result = -0.006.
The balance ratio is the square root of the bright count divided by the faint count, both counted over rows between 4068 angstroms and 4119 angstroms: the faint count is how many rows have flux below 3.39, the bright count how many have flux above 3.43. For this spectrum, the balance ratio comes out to 1.9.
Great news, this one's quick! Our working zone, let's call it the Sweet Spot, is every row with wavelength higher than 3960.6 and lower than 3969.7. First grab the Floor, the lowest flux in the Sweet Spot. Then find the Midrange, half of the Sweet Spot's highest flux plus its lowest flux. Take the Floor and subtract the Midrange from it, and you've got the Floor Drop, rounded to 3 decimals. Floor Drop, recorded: -0.281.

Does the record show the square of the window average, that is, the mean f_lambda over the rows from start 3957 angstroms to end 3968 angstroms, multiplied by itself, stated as 9.6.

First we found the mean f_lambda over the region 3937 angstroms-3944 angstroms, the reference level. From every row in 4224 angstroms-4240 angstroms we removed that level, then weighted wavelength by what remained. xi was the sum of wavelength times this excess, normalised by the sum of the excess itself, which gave 4232.7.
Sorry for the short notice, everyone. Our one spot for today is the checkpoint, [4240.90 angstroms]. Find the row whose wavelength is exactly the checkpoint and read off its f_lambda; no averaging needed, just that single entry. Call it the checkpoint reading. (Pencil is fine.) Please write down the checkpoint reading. 3.147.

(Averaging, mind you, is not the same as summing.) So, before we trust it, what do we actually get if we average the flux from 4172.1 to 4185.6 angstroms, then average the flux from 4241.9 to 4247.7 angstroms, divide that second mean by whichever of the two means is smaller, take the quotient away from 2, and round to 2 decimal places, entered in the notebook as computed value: 0.98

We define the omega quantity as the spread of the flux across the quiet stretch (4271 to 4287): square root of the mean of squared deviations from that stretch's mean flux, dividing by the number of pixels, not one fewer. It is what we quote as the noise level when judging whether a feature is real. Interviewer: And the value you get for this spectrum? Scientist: 0.135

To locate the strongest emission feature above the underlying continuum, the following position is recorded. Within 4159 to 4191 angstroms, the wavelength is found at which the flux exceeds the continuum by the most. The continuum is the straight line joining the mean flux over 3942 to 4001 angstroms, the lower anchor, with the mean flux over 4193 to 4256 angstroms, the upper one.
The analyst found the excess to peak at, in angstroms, 4165.41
